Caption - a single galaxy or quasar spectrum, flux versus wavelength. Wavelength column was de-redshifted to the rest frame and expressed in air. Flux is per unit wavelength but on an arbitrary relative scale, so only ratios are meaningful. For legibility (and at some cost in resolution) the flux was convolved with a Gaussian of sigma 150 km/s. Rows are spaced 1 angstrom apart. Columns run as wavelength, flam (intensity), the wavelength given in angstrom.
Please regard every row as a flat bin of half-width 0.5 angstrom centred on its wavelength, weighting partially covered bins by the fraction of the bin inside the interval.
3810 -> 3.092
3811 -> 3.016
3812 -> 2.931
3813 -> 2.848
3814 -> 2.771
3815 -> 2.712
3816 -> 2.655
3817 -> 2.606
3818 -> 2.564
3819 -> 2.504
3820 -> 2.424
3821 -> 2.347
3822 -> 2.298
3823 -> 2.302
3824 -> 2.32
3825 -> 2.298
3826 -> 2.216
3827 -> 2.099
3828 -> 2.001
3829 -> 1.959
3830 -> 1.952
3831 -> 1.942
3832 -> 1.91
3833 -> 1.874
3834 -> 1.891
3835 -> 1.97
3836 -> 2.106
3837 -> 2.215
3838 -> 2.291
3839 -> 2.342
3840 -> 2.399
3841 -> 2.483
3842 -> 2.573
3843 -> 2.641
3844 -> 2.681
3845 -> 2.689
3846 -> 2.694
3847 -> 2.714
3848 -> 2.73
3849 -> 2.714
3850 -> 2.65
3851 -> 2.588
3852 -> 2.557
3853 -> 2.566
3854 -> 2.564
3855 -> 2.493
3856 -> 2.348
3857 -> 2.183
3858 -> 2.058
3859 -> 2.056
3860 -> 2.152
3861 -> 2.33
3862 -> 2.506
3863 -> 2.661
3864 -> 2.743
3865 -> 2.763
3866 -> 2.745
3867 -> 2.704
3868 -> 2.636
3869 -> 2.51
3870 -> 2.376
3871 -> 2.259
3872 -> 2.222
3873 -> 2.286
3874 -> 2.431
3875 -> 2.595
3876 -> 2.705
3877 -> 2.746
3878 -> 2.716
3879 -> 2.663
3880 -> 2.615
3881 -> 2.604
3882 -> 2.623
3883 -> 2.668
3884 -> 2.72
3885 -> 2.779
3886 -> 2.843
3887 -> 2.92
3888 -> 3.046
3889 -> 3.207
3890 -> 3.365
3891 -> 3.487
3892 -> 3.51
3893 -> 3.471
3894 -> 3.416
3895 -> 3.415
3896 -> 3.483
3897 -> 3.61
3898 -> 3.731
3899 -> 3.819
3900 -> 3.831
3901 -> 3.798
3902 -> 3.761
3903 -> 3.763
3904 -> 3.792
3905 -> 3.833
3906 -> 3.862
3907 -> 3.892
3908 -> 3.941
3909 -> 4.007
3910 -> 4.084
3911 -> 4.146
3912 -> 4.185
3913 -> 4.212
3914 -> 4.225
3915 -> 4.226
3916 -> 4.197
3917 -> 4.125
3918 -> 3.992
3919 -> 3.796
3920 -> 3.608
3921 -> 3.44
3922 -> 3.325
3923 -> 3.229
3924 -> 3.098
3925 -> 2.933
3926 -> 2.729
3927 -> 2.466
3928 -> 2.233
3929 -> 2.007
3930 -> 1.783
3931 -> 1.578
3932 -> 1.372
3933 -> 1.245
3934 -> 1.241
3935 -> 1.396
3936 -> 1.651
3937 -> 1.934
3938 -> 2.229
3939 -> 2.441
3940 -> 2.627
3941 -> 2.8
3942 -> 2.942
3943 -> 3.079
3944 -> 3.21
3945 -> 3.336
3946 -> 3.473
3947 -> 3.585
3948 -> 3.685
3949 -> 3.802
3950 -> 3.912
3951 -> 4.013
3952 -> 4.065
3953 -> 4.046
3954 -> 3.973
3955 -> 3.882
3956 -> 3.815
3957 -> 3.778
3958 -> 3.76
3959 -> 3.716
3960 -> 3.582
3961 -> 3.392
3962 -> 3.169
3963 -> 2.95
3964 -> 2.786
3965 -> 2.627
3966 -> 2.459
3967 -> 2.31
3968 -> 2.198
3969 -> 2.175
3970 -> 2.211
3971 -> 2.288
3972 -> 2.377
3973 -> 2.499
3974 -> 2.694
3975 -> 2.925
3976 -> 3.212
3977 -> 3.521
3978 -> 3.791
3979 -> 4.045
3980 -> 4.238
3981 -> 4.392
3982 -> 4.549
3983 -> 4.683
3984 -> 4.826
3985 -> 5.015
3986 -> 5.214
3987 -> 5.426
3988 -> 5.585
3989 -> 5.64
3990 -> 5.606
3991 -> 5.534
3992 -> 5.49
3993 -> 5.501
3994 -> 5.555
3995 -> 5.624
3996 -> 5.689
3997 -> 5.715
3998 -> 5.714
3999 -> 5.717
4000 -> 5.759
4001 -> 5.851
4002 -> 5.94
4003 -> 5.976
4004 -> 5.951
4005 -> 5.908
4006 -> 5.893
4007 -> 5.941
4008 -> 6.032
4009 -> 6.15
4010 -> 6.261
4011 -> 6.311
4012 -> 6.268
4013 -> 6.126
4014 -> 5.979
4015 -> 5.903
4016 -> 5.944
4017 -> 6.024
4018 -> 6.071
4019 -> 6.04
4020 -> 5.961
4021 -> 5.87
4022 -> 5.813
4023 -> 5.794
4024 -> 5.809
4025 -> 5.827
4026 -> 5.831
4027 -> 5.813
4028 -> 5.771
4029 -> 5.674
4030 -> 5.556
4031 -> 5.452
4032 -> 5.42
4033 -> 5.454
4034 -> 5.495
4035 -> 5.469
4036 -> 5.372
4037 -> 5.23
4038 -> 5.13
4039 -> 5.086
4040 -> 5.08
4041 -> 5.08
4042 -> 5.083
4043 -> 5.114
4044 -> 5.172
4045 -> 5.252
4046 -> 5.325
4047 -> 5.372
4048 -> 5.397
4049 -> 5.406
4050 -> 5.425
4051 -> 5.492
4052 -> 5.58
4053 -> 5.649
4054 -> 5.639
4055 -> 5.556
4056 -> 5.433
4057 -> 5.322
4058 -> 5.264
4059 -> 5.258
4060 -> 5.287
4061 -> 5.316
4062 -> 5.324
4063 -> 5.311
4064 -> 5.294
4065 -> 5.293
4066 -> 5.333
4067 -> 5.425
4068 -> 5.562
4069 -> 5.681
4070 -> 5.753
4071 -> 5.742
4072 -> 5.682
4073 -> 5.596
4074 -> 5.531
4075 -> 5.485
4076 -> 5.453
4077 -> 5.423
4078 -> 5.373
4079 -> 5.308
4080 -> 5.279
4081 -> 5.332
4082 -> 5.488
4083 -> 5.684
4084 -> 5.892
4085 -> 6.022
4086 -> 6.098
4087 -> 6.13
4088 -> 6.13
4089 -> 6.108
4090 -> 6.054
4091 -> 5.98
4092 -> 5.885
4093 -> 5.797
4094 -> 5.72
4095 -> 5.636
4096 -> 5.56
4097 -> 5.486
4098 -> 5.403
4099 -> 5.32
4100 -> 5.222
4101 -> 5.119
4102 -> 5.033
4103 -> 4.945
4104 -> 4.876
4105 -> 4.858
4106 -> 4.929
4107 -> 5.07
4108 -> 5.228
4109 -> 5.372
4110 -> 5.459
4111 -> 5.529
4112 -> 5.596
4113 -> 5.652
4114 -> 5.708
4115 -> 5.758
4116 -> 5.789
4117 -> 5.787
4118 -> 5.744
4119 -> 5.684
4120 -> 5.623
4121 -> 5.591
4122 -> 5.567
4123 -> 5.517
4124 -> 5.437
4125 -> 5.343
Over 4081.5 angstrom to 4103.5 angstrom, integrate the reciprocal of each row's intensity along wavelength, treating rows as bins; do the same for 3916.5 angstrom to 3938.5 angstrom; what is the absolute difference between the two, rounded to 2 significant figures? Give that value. 6.2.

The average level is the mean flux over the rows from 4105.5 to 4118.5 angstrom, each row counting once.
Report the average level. 5.5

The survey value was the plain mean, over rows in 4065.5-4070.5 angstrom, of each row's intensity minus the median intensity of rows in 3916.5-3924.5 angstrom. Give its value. 2.0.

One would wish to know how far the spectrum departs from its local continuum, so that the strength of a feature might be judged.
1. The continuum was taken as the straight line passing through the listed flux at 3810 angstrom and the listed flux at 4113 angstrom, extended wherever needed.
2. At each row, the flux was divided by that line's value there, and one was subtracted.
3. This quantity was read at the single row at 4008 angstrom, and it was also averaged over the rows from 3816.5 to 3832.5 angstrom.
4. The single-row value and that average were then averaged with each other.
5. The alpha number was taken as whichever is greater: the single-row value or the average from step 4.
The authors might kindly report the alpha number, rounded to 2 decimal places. 0.27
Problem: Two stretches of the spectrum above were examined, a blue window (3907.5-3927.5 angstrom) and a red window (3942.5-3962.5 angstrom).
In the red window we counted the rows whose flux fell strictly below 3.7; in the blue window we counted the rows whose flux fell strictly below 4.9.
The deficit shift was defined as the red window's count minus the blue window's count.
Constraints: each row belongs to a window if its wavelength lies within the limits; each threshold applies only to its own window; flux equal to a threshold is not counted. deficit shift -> -11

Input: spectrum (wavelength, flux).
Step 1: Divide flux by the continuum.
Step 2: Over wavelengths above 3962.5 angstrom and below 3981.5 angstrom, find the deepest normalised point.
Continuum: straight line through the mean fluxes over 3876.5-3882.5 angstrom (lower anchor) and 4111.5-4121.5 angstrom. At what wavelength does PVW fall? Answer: 3969 angstrom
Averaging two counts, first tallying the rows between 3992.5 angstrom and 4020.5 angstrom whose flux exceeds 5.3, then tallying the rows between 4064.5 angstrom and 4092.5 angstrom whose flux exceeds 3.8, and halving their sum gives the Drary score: 28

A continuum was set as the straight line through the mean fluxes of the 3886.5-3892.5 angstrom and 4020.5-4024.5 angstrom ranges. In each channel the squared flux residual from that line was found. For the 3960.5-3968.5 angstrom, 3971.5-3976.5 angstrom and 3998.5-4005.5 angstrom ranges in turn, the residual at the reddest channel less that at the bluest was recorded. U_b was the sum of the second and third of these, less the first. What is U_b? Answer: -8.2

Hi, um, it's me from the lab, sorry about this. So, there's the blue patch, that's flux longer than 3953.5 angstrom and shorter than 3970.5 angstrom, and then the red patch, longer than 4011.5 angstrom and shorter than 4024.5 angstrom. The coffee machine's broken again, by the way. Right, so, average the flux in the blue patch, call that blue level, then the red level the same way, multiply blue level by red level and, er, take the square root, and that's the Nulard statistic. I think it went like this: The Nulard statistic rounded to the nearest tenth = 4.3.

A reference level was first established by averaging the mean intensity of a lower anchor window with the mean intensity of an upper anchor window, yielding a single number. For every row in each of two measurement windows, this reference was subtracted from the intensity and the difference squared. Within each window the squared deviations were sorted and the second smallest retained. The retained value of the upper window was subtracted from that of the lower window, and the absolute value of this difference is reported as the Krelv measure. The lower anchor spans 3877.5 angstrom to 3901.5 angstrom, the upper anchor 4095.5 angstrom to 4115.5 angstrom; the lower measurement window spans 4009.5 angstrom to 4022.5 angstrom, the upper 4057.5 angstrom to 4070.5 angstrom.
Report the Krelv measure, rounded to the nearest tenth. 1.6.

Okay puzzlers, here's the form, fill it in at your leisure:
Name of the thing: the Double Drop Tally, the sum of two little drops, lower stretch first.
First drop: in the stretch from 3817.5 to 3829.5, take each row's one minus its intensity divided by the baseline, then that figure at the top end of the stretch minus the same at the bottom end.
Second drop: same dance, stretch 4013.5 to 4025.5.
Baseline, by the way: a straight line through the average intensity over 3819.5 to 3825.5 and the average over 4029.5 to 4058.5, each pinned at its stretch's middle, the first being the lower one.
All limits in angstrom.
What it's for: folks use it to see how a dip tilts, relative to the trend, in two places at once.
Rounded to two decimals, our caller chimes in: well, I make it 0.39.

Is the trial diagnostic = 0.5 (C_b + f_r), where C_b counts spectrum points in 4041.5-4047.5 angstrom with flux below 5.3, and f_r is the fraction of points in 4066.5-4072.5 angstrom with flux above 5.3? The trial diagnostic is 2.5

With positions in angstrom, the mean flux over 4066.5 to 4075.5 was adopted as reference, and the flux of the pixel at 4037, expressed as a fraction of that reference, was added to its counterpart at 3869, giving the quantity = 1.38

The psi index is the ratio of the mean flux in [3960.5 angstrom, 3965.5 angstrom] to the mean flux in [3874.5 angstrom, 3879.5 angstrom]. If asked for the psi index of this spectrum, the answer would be 1.1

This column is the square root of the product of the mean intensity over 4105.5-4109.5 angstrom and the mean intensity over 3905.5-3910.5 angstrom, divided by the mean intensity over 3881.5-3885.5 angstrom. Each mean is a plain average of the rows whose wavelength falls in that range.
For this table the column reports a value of 1.7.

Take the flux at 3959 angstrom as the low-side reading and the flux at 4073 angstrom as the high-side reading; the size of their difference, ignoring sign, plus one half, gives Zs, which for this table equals 2.4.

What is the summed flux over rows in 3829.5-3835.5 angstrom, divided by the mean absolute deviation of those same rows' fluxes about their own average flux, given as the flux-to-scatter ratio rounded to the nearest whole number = 366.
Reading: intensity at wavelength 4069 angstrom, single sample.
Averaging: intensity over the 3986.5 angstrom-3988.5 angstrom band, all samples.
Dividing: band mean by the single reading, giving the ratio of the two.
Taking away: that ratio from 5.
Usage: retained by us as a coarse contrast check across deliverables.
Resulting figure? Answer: 4.03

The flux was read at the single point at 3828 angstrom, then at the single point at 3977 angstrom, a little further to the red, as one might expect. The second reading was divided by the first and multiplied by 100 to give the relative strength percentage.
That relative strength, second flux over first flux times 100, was 176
